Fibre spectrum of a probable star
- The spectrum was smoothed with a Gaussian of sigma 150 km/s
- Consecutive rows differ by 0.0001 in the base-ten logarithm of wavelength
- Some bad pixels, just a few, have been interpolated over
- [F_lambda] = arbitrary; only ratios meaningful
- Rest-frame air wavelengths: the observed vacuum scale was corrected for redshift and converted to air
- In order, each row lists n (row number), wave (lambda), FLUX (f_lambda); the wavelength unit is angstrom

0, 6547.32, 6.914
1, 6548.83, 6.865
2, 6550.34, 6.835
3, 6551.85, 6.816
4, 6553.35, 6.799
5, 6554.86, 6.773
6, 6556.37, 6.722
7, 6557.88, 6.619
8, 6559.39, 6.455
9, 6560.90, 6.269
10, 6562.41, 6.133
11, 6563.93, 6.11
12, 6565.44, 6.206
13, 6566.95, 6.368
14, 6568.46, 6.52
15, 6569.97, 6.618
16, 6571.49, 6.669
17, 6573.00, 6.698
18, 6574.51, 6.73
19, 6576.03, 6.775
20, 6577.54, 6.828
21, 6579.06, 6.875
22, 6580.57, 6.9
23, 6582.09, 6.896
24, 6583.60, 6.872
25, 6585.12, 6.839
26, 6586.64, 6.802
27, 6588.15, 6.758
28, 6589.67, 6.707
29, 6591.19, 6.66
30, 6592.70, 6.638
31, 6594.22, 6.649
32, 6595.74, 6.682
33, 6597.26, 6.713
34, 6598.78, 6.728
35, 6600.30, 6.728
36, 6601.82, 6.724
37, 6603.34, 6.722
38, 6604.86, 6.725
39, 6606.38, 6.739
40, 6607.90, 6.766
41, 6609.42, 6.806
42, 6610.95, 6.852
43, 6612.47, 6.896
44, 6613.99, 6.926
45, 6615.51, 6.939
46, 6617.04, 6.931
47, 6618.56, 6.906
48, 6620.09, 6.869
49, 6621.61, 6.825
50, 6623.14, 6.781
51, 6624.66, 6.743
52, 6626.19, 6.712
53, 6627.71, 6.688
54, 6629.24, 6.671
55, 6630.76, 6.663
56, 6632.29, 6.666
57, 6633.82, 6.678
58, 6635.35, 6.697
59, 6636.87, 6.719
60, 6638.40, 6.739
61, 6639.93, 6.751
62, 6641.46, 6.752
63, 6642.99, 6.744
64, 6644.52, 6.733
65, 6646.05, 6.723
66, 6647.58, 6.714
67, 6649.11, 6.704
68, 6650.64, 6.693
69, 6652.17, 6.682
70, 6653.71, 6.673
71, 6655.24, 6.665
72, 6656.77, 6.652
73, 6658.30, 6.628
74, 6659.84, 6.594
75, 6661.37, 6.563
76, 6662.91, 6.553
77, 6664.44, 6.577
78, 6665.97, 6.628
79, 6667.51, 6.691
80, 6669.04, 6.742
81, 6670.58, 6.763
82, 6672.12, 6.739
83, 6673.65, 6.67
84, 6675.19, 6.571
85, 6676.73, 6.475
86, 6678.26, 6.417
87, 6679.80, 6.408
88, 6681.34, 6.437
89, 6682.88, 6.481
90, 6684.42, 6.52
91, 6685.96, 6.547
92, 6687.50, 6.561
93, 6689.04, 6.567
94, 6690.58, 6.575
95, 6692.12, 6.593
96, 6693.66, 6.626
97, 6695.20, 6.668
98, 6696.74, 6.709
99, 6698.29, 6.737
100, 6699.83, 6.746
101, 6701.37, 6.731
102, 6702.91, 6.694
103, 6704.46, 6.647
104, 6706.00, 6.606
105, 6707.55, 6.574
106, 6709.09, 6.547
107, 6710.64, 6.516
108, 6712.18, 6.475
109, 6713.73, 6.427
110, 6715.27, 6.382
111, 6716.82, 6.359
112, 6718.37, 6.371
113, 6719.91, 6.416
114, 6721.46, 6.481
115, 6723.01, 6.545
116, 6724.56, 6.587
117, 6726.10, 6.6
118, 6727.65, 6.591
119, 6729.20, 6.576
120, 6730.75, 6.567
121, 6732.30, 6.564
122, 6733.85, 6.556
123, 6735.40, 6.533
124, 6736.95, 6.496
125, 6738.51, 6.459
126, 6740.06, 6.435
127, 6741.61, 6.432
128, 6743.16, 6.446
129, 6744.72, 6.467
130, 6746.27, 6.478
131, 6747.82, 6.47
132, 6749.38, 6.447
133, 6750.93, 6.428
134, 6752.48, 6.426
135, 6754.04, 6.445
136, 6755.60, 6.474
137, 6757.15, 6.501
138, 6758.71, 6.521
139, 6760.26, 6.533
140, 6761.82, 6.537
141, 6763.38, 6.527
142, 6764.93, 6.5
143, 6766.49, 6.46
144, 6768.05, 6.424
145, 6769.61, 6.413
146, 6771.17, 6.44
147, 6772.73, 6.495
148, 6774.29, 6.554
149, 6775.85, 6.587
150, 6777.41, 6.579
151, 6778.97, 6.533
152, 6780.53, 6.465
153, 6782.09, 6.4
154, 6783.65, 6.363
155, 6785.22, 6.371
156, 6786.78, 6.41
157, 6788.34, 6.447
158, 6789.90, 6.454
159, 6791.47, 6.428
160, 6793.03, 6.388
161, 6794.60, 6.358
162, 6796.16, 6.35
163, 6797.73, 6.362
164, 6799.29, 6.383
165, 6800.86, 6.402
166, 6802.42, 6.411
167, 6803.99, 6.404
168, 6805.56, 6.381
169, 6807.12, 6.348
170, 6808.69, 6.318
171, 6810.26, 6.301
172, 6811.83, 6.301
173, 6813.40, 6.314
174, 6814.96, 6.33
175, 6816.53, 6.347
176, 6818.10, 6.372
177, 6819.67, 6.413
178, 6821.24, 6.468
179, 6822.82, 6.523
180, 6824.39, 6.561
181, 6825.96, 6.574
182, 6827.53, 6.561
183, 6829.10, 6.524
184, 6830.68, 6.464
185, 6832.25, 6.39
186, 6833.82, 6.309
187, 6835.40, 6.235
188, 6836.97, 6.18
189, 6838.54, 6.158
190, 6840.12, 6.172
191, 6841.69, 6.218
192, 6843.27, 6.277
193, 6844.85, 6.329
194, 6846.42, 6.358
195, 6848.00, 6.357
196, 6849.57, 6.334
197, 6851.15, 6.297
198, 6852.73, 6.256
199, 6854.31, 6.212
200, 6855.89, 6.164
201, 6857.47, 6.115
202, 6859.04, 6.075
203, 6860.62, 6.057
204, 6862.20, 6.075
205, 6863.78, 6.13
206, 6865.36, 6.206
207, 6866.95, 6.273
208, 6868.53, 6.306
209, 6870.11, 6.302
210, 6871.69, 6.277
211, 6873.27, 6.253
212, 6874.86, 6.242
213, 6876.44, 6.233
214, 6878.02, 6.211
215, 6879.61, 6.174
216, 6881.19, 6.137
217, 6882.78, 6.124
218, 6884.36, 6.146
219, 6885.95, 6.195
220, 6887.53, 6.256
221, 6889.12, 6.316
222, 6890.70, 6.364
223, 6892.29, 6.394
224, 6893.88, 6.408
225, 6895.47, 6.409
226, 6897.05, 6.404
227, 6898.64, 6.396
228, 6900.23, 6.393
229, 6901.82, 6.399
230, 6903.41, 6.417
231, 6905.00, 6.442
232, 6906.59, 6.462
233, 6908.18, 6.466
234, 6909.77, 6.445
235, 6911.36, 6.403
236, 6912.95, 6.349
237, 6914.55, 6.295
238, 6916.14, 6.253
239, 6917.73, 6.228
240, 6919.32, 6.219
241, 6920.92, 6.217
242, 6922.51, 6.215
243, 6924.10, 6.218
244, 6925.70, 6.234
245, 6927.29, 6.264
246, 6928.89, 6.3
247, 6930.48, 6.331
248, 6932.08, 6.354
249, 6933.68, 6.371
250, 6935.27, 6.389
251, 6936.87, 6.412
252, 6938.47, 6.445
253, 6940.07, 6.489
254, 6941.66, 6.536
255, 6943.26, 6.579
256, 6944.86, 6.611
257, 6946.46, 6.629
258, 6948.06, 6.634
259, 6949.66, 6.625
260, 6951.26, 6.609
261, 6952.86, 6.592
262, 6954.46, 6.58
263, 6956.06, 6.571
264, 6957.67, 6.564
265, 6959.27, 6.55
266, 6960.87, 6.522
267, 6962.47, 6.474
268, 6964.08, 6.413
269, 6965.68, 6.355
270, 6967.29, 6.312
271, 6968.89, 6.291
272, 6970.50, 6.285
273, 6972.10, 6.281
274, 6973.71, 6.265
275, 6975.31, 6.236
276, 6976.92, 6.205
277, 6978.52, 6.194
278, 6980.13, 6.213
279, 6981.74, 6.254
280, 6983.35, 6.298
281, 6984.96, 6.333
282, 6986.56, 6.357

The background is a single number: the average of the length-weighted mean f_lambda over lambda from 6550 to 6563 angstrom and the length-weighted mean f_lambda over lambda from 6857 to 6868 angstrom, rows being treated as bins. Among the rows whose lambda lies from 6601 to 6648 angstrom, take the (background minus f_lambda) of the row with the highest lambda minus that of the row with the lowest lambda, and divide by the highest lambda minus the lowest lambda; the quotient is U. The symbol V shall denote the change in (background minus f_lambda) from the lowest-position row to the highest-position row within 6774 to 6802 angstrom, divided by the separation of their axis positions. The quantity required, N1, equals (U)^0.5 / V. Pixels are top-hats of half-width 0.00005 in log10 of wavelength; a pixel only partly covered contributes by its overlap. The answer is 3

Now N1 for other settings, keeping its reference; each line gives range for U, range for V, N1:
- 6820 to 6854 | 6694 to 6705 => 36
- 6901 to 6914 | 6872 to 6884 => 5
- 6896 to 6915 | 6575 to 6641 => 210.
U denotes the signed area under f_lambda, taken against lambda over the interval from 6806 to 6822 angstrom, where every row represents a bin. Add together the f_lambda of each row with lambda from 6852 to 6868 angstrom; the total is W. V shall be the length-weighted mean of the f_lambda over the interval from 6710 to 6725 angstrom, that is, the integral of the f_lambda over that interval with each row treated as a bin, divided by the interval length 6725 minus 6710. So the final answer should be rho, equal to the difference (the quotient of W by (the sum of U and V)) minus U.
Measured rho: -101.1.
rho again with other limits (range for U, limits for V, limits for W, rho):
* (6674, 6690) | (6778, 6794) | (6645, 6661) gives -103.4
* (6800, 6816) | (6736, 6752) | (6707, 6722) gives -101.0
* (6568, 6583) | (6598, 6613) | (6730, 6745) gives -100.8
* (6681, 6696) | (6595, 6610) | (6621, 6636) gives -97.8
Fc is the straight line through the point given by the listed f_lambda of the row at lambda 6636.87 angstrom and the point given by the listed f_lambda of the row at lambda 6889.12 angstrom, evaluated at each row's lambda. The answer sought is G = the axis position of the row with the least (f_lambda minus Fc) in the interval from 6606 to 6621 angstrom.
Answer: 6606.38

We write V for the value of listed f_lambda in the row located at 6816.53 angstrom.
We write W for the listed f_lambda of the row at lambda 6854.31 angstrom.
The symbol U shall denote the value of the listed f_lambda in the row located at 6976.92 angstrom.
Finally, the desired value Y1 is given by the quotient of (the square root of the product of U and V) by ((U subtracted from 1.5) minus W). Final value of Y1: -0.575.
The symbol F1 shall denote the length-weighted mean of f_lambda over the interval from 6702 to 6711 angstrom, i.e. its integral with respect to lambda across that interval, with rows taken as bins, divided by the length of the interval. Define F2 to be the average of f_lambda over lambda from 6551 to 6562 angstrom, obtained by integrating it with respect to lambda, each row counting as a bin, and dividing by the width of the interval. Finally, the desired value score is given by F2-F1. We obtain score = 0.03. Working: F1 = 6.60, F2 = 6.63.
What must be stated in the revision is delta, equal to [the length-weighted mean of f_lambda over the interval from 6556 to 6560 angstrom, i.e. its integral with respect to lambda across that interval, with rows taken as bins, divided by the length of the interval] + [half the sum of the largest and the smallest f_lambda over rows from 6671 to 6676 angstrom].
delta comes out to 13.2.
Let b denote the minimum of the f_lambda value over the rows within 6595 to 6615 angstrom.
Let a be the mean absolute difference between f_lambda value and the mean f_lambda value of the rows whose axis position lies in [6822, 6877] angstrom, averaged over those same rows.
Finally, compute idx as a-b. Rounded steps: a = 0.11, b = 6.682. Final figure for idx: -6.57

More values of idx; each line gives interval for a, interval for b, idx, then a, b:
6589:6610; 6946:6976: -6.20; 0.03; 6.236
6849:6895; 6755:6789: -6.28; 0.08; 6.363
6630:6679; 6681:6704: -6.38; 0.06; 6.437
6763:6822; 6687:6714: -6.37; 0.06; 6.427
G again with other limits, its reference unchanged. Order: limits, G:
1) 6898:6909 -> 6900.23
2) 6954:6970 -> 6968.89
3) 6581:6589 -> 6588.15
